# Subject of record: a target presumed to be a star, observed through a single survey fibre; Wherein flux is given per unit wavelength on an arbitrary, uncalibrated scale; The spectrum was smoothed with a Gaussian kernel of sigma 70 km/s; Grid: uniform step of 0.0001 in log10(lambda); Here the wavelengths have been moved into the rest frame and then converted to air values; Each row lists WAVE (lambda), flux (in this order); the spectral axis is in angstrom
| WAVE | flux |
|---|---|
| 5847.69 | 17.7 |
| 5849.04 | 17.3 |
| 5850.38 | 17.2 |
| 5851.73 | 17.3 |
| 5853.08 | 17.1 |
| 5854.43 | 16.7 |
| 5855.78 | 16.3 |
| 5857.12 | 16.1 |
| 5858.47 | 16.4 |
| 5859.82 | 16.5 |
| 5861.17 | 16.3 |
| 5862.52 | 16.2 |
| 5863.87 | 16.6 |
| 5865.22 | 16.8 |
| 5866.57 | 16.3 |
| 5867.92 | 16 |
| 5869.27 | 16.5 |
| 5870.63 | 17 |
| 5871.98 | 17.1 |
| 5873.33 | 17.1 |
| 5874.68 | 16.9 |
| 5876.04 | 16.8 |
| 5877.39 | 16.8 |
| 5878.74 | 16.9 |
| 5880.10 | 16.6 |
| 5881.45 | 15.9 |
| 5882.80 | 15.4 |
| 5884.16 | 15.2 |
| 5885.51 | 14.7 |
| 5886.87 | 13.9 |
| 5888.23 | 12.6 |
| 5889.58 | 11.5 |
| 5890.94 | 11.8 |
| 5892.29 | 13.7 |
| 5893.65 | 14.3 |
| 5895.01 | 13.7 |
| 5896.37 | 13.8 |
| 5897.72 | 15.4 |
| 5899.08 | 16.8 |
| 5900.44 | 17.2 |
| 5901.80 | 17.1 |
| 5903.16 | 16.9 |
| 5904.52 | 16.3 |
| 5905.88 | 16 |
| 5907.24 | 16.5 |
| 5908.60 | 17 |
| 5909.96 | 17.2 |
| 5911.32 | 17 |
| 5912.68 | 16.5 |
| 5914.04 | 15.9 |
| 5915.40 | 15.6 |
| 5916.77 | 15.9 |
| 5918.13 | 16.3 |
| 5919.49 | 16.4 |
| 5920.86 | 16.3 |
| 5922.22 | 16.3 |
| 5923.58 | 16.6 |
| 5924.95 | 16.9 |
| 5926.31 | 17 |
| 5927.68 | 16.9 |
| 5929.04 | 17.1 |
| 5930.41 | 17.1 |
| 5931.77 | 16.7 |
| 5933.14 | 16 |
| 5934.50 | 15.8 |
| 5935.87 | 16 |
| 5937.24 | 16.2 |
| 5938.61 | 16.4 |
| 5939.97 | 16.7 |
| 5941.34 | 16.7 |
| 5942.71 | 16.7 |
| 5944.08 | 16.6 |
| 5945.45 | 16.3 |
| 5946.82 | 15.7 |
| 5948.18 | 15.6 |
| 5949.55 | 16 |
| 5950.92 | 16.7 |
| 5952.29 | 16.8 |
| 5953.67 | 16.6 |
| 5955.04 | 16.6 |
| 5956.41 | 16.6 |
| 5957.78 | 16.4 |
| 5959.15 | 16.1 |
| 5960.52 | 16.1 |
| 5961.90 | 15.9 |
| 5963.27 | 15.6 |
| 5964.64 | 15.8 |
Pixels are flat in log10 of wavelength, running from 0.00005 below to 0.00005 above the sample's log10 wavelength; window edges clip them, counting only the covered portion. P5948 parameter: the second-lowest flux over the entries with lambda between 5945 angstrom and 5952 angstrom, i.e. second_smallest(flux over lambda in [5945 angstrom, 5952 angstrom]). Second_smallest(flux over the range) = 15.7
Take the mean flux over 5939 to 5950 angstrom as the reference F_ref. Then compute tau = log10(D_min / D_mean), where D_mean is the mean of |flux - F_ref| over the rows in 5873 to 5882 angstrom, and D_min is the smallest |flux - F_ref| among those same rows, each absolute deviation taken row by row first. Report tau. -0.2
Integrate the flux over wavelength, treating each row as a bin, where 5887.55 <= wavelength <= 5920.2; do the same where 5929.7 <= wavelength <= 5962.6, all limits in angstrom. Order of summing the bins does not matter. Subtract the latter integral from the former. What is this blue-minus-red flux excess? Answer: -32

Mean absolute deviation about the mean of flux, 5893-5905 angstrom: 1.3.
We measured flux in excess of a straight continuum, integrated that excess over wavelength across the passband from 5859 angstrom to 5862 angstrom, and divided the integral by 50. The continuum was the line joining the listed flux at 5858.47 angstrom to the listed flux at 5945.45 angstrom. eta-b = 0.000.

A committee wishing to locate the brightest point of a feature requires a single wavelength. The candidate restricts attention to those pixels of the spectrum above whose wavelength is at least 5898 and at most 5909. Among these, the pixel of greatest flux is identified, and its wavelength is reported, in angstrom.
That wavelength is 5900.44 angstrom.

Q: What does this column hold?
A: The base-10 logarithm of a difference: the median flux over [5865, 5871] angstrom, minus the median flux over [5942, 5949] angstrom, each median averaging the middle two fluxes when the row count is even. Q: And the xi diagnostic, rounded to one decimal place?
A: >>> -0.7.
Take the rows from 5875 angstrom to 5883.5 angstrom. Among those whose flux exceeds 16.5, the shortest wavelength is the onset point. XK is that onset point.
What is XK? 5876.04 angstrom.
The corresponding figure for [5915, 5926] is 5923.58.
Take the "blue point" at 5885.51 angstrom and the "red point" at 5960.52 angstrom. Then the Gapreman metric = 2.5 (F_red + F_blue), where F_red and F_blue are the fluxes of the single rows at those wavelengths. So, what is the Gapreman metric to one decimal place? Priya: 77.0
